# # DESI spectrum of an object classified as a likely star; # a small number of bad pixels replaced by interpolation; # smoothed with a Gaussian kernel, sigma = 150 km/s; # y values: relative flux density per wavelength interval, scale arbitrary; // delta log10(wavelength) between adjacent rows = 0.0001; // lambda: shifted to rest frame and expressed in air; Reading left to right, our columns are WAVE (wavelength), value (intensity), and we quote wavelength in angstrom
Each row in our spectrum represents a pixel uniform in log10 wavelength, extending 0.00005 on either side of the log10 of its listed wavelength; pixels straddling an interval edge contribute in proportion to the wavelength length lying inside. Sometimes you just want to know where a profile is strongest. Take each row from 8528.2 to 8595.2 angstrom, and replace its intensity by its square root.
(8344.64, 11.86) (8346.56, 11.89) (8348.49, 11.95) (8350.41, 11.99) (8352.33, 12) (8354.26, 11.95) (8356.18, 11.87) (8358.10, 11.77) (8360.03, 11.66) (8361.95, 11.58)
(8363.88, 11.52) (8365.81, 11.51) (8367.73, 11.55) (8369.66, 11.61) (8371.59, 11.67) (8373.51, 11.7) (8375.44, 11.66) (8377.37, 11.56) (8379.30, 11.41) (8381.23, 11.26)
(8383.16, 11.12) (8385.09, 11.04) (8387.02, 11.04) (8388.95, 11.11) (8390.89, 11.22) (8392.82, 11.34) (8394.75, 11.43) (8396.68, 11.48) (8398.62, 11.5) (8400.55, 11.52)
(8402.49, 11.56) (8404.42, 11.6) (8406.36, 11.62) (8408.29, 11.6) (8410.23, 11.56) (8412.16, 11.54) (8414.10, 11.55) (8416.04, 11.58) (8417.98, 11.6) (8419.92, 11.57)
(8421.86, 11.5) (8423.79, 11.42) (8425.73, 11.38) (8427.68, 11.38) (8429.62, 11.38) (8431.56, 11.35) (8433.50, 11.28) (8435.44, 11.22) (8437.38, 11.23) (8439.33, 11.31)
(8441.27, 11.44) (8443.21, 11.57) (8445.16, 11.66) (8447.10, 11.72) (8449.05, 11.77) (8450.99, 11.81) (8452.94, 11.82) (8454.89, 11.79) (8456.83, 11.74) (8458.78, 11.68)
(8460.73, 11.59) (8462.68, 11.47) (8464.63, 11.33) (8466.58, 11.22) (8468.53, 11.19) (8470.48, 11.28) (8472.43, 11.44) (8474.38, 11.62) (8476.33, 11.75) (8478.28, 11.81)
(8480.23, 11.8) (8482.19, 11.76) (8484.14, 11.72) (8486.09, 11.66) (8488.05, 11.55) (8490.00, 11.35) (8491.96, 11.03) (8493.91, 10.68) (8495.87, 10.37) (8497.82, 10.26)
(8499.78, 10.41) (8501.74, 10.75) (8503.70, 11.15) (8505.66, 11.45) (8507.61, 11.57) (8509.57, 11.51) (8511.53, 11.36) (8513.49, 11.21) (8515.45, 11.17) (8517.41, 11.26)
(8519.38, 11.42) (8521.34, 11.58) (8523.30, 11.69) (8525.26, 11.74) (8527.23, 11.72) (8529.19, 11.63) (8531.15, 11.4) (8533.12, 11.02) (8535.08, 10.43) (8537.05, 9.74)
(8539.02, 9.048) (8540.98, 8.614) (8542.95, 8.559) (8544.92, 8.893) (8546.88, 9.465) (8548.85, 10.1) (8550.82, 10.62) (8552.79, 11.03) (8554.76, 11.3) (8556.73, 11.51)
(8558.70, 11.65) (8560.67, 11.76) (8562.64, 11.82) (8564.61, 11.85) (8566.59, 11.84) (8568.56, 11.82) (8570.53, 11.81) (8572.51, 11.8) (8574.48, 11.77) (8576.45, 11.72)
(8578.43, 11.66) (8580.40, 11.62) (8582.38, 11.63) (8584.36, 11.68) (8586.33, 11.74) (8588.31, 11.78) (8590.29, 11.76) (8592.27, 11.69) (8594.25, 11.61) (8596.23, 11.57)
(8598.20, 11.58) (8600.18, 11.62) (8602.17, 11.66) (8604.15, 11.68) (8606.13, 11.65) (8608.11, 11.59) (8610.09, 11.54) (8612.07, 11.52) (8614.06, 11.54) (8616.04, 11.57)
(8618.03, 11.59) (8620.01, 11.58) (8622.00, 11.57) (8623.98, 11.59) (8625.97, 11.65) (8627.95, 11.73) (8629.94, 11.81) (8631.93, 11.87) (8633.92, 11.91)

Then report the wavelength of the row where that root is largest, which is 8564.61 angstrom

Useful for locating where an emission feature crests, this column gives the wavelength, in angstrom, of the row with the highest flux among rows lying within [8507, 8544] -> 8525.26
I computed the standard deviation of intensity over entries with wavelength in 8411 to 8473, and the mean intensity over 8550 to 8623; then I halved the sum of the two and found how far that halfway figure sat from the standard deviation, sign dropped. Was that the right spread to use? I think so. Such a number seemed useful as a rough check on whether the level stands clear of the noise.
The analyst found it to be 5.71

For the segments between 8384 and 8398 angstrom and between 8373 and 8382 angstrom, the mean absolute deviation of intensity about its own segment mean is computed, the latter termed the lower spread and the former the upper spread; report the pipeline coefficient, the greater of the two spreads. 0.154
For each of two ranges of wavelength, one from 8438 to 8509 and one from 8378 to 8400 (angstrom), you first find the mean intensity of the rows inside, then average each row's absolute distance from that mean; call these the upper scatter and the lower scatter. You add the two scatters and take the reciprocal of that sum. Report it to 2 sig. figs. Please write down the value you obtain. 2.1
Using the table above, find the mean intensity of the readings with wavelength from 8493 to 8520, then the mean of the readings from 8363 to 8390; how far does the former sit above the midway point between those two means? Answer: -0.19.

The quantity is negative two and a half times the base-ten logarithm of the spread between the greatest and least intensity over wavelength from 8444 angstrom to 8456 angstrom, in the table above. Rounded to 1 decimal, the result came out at 2.0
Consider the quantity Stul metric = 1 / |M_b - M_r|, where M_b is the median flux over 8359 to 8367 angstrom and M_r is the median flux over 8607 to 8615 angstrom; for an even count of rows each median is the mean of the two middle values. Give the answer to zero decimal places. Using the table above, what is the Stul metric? 100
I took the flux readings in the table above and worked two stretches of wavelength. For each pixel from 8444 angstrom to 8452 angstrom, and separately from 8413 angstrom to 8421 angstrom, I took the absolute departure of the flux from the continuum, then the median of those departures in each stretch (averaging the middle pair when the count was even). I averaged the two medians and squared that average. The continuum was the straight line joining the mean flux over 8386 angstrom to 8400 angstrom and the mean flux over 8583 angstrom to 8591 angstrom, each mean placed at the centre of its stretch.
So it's 0.07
